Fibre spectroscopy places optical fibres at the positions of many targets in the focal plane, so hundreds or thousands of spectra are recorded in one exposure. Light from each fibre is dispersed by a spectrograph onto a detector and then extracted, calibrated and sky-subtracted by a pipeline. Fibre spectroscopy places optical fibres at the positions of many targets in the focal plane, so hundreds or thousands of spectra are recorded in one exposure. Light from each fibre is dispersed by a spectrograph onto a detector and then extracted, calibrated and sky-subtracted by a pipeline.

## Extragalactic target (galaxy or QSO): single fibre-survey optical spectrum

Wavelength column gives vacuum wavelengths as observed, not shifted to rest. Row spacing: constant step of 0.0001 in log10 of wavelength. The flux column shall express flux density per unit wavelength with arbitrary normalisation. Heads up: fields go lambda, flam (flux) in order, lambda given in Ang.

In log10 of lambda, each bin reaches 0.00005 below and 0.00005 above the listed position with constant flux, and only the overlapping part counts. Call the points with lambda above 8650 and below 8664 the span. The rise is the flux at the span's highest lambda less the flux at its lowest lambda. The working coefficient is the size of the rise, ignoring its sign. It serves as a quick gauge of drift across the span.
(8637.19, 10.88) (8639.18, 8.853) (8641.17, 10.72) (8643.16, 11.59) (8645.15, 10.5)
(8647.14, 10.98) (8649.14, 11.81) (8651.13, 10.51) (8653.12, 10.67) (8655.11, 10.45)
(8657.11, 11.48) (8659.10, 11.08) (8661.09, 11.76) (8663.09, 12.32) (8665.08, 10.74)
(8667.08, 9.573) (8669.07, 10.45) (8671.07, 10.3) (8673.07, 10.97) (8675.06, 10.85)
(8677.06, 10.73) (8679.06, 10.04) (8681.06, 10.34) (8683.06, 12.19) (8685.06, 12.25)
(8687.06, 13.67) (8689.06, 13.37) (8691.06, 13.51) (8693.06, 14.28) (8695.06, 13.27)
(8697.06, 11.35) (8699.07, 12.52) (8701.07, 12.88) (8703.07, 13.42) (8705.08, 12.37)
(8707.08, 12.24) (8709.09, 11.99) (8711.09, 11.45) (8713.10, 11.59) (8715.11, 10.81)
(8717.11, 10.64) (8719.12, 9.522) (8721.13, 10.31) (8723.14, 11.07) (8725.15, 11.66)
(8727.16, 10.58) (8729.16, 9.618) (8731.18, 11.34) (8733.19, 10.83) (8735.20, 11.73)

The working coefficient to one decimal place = 1.8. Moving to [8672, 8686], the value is 1.3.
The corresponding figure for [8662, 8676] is 1.5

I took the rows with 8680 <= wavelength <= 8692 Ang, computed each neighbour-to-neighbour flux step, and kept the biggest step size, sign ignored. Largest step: 1.85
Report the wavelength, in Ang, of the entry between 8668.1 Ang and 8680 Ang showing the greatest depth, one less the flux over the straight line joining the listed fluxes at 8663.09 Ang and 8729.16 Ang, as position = 8671.07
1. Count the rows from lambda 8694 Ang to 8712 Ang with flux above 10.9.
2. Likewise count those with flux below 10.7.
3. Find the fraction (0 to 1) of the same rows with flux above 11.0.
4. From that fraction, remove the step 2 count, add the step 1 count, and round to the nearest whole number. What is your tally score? 10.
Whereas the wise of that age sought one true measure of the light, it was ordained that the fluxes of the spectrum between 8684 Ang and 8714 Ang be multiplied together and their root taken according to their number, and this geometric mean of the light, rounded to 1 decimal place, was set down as 12.6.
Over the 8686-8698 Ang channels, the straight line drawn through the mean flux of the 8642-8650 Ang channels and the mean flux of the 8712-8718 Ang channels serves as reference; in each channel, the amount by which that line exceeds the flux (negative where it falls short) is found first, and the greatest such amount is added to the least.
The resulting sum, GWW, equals -3.5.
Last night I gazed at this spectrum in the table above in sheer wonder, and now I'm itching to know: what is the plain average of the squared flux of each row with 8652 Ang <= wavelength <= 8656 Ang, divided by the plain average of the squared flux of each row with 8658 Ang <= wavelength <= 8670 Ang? 0.92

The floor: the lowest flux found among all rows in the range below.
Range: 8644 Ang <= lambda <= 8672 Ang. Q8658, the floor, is 9.573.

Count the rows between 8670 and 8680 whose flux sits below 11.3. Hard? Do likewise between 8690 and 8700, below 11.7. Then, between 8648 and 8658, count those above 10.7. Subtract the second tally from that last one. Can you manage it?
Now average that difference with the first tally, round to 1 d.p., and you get 3.0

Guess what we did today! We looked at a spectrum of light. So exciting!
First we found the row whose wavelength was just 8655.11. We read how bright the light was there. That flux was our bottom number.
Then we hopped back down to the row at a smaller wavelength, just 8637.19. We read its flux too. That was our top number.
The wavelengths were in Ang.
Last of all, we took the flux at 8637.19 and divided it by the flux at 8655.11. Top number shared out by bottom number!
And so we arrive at 1.04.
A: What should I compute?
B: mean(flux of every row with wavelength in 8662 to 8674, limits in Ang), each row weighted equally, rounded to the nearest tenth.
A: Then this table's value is 10.7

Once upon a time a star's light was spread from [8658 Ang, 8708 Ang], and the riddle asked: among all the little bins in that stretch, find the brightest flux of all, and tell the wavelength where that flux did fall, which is 8693.06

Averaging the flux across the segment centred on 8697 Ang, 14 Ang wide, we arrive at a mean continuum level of 13.0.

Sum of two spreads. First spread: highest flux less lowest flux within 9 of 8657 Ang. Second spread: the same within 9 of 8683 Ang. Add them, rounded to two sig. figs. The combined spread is 5.5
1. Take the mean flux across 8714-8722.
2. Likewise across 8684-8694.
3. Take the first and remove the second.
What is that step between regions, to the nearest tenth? -3.1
